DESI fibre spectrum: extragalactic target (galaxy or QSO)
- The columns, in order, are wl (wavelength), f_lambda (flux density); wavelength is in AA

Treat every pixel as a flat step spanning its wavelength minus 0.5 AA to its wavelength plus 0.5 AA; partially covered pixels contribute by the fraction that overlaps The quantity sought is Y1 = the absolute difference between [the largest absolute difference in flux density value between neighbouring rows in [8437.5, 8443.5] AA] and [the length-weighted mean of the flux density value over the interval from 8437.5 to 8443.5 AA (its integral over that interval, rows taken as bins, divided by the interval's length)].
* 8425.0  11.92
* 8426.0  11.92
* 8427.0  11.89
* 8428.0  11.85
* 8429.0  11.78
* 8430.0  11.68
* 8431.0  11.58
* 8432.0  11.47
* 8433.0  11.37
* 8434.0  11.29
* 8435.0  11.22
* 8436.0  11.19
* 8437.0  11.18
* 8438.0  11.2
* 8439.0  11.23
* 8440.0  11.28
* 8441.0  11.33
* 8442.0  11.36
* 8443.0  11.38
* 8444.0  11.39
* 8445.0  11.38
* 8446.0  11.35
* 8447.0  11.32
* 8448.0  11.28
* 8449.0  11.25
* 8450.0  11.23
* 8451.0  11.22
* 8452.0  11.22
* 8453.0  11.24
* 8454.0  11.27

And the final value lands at 11.2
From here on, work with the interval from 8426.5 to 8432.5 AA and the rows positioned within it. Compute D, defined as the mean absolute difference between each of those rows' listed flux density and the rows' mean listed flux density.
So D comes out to 0.13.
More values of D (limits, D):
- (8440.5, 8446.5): 0.02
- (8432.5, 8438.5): 0.06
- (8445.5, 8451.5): 0.04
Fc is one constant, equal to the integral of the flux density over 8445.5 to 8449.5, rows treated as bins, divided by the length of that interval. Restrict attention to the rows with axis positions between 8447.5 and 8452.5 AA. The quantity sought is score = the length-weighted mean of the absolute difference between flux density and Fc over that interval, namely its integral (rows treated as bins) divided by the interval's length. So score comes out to 0.060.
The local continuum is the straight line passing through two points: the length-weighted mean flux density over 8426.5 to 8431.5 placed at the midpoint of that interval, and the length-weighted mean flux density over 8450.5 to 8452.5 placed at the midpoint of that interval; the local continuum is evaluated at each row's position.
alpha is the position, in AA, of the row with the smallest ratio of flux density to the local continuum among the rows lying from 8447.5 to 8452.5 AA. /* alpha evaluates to 8449.0 AA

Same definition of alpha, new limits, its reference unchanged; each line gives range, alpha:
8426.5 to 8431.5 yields 8431.0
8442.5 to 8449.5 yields 8443.0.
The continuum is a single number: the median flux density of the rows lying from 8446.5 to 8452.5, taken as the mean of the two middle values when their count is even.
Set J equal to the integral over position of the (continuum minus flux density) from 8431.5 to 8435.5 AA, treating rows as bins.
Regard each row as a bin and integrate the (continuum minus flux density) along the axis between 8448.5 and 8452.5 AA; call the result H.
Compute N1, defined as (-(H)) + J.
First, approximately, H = 0.04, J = -0.39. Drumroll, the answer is -0.4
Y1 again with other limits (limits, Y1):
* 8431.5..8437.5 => 11.2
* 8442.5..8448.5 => 11.3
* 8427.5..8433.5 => 11.5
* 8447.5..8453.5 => 11.2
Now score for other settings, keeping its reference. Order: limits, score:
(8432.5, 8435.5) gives 0.053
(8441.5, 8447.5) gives 0.063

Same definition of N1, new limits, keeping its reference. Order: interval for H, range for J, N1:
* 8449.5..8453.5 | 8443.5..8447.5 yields -0.5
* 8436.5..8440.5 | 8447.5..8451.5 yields -0.1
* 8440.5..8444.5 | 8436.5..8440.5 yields 0.6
